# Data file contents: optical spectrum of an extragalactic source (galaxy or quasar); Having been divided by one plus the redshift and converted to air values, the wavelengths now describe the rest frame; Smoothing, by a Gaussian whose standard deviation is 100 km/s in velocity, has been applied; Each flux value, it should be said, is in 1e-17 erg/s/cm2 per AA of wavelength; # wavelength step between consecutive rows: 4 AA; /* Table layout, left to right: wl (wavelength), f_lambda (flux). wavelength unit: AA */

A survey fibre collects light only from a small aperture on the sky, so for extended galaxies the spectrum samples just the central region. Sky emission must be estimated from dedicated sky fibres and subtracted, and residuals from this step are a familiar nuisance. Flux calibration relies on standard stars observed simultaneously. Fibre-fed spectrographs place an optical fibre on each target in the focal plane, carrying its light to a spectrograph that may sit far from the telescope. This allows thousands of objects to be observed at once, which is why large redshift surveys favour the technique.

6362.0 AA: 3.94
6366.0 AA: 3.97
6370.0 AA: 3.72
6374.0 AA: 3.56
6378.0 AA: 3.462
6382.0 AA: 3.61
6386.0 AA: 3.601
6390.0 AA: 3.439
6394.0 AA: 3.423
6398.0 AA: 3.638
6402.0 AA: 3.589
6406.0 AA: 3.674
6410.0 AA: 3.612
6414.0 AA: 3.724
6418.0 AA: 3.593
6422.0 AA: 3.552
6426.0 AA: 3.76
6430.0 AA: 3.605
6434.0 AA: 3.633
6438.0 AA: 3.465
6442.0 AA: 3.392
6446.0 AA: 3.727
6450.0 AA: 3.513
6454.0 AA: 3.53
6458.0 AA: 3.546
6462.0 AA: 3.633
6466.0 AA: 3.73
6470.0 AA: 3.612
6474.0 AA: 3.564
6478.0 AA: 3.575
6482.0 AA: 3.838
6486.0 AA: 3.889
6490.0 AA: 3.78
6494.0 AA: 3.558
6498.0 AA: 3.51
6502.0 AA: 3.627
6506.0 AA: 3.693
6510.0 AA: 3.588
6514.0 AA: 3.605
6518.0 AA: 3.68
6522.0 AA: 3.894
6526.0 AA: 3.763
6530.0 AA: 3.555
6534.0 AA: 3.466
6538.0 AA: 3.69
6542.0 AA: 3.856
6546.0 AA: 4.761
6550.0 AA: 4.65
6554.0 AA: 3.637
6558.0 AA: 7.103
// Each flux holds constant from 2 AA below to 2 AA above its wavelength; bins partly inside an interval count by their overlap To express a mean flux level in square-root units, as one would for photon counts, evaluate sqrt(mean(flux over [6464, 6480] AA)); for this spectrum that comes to 1.90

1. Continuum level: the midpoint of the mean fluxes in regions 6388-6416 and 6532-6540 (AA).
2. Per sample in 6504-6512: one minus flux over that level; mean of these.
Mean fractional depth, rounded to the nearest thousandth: -0.016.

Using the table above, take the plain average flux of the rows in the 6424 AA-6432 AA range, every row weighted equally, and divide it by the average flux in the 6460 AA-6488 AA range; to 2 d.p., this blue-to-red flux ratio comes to 1.00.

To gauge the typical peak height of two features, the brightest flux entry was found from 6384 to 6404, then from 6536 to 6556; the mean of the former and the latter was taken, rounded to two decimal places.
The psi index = 4.20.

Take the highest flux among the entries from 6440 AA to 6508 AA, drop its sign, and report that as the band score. 3.89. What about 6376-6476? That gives 3.76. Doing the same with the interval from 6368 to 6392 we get 3.72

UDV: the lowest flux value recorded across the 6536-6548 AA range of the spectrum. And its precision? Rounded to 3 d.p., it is 3.690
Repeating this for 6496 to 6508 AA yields 3.510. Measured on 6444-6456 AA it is 3.513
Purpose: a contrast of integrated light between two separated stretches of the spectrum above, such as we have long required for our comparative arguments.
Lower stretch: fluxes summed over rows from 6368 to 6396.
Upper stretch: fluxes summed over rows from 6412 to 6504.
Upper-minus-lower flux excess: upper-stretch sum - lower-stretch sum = 59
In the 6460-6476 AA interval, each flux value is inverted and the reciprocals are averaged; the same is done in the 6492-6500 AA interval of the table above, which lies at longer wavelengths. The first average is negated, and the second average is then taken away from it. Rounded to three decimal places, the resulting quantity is -0.558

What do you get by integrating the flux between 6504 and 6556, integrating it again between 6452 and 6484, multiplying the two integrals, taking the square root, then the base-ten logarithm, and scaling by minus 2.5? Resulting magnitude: -5.5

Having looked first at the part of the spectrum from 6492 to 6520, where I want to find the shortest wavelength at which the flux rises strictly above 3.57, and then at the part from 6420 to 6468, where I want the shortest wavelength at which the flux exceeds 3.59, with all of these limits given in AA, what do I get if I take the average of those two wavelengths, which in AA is 6464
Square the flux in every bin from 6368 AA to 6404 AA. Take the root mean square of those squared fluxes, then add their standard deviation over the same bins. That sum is 13.4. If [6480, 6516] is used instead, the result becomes 14.5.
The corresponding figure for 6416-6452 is 13.7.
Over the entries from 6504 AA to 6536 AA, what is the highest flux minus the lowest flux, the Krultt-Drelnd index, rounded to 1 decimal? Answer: 0.4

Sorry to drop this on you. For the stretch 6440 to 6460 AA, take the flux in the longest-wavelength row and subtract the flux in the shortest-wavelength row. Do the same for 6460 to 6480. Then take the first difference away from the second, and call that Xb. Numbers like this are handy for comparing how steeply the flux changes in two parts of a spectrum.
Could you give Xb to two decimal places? -0.21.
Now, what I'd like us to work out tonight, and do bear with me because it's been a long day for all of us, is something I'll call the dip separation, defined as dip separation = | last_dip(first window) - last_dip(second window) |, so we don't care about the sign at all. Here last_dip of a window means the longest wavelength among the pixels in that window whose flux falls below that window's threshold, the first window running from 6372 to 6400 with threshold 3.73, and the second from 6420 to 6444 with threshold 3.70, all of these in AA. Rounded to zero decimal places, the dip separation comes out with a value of 44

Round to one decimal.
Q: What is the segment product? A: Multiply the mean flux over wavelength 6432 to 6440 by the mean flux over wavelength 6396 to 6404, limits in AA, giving 12.8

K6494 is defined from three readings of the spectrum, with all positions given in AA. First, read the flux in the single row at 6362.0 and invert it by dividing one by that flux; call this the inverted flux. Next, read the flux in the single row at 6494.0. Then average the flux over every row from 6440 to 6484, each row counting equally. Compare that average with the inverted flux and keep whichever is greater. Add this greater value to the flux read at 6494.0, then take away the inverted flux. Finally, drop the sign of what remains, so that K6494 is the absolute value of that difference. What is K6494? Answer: 6.91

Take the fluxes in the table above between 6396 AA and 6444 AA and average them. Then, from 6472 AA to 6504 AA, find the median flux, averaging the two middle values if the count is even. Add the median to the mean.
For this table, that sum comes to 7.20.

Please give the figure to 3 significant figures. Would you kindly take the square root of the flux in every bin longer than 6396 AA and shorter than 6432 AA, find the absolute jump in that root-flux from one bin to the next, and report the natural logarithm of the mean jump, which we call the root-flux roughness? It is -3.59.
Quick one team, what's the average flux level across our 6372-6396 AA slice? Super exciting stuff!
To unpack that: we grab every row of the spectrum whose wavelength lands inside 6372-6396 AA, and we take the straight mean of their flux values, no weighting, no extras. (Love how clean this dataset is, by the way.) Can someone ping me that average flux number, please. 3.52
